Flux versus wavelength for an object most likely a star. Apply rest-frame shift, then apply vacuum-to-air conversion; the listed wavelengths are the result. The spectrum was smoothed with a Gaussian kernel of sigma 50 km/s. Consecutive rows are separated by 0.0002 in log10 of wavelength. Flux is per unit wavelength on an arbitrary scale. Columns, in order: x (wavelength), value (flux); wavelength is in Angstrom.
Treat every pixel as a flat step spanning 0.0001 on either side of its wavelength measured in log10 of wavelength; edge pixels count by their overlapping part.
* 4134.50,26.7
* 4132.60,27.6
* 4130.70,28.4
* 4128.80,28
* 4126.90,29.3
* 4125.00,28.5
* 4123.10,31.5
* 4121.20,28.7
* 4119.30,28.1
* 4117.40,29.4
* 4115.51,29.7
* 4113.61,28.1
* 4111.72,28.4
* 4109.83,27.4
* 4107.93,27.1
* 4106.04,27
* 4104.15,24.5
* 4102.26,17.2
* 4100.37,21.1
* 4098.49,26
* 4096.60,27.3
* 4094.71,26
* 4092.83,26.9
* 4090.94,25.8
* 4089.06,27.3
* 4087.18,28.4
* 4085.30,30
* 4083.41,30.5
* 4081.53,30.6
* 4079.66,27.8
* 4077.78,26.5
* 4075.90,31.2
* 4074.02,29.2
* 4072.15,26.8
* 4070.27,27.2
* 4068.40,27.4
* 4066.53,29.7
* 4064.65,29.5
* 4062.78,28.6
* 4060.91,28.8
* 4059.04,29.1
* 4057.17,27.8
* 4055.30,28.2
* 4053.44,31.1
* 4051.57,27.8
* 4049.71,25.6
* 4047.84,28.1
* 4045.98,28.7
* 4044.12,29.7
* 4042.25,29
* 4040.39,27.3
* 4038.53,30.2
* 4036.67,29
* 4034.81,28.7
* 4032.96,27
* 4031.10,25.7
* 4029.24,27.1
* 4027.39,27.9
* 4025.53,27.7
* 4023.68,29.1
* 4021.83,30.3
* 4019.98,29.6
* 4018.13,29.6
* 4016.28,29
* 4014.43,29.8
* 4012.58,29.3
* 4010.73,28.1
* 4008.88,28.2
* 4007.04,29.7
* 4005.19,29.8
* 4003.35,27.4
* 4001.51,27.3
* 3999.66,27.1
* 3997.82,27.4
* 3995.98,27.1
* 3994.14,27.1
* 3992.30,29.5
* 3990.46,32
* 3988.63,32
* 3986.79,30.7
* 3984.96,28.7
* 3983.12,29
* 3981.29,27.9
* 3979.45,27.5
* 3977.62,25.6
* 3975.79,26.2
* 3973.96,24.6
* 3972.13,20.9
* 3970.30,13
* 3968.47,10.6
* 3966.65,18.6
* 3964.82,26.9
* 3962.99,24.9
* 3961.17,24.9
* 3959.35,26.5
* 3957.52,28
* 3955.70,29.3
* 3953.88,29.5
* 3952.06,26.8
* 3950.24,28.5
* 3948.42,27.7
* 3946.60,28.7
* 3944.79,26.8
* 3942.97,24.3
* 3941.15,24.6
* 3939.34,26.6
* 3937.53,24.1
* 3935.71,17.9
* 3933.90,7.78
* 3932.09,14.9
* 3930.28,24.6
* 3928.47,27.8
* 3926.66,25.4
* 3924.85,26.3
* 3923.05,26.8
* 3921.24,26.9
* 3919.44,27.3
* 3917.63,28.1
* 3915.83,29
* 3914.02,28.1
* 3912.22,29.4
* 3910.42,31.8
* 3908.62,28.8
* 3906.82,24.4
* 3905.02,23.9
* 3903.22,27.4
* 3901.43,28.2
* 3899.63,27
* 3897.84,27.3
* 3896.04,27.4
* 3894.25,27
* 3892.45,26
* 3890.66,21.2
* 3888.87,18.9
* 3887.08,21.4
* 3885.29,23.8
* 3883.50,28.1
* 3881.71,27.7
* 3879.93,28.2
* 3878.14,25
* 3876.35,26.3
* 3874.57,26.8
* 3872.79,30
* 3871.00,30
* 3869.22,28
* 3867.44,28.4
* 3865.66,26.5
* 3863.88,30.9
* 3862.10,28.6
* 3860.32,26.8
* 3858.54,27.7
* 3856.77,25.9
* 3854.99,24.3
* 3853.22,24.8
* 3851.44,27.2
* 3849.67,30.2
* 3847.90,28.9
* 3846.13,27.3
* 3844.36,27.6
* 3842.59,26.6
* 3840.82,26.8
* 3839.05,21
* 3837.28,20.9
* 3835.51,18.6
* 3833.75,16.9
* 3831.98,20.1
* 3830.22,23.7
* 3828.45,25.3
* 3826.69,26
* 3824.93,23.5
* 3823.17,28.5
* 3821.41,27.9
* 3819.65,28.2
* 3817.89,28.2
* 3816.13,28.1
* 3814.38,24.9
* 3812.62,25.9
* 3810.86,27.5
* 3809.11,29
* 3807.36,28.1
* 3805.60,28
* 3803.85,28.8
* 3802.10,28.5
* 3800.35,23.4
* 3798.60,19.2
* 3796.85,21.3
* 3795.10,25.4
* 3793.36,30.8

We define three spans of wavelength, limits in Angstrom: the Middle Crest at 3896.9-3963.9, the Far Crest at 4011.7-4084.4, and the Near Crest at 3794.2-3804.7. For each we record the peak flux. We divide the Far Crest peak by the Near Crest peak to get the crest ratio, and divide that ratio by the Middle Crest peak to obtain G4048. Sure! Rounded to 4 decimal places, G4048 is 0.0341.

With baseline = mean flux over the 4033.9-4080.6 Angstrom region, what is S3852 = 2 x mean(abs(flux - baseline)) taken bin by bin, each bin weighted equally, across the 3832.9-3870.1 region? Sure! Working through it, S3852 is 6.1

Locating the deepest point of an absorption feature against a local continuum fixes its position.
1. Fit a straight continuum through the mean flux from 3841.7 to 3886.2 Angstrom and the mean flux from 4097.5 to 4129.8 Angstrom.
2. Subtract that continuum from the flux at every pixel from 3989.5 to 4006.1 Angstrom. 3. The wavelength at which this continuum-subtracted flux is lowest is 3994.14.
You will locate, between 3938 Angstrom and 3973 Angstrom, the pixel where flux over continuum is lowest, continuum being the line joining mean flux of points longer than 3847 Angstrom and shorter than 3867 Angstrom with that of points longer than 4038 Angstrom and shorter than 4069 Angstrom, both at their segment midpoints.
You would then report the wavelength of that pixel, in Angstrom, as 3968.47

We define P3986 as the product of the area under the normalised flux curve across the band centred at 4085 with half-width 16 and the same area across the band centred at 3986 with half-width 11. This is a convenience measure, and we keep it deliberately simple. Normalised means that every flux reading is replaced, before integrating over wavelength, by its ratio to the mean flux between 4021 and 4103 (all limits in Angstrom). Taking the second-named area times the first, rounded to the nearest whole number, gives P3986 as 717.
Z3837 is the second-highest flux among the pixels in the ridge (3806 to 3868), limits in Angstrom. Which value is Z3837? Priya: 30.2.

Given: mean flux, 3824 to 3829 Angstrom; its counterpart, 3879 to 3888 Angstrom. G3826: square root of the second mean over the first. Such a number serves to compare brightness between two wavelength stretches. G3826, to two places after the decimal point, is 1.02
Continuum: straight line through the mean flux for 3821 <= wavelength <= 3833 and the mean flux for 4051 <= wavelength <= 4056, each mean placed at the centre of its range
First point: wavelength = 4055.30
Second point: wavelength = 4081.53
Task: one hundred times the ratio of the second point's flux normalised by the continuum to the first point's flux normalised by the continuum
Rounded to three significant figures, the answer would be 107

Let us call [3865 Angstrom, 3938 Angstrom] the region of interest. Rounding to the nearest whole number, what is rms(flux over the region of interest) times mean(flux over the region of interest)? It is 670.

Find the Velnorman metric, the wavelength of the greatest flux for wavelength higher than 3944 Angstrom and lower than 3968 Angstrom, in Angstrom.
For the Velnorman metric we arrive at 3953.88 Angstrom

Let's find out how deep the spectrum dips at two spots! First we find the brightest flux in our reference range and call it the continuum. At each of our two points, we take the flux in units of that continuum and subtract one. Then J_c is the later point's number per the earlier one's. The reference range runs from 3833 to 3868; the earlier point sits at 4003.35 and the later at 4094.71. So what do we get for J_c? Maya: 1.4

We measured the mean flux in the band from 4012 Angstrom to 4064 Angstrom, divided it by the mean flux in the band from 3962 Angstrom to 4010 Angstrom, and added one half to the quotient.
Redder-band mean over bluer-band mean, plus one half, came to 1.59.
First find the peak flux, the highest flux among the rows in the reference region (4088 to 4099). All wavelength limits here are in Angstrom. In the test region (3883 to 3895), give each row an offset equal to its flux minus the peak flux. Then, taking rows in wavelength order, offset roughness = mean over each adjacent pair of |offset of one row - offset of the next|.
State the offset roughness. 2.9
